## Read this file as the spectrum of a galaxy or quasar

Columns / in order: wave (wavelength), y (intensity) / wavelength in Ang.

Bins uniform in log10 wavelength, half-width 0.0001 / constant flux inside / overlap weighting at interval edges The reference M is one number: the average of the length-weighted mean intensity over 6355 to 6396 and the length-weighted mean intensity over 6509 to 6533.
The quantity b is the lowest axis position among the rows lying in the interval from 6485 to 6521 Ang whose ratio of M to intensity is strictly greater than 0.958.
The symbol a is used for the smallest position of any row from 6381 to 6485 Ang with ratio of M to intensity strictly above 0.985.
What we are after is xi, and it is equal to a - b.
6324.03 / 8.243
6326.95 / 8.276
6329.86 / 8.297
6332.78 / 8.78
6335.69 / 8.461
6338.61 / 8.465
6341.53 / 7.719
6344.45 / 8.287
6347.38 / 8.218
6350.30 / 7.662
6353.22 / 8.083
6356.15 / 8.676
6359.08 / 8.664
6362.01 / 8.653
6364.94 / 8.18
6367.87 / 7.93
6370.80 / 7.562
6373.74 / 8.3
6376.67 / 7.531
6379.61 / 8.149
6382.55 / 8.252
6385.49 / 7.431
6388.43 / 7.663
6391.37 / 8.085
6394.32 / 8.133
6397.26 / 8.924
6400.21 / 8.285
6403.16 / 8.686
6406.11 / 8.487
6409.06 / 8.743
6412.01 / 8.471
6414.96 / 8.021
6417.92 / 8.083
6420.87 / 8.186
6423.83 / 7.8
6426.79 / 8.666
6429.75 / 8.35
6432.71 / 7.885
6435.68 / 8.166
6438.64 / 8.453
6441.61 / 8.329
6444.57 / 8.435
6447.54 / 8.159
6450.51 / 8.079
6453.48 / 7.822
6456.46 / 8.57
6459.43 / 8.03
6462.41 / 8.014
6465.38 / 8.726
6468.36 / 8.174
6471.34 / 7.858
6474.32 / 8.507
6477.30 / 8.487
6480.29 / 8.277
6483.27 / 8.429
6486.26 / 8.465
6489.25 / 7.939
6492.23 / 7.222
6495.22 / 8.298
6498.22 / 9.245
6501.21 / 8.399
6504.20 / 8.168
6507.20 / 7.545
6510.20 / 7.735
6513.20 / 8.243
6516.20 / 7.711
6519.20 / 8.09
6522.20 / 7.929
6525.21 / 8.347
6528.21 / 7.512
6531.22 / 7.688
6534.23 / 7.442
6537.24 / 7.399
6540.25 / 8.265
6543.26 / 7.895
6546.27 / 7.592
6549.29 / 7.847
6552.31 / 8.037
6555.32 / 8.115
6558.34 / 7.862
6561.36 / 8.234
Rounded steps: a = 6385.49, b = 6489.25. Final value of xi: -103.8 Ang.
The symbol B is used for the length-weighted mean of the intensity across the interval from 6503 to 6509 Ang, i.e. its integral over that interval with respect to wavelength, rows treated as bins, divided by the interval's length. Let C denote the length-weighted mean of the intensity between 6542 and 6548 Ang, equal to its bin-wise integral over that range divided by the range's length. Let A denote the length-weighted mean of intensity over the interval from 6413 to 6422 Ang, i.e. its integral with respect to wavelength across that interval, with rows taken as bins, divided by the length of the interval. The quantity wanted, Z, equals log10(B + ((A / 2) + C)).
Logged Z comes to 1.29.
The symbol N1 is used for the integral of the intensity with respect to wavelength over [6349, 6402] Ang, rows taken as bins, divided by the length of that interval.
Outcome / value 8.12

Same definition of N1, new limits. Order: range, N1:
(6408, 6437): 8.23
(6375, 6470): 8.21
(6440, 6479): 8.25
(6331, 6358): 8.27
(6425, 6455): 8.23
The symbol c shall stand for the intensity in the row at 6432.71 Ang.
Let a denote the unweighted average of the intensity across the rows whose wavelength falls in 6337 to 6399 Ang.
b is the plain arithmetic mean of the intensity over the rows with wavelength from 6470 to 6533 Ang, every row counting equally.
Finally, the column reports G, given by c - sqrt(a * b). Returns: -0.23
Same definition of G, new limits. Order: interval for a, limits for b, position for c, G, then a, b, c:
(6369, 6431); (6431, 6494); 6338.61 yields 0.28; 8.18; 8.19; 8.465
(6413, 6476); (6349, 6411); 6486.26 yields 0.27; 8.21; 8.19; 8.465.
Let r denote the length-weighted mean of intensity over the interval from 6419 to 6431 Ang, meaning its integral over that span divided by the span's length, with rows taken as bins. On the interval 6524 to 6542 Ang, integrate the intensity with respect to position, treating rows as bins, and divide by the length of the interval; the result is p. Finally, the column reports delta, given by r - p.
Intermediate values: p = 7.77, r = 8.25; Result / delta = 0.5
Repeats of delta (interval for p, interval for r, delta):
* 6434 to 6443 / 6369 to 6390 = -0.5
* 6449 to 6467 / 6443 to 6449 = 0.1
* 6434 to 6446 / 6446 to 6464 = -0.2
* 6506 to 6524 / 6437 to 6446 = 0.5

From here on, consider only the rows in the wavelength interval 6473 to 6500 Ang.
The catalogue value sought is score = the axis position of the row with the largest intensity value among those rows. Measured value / 6498.22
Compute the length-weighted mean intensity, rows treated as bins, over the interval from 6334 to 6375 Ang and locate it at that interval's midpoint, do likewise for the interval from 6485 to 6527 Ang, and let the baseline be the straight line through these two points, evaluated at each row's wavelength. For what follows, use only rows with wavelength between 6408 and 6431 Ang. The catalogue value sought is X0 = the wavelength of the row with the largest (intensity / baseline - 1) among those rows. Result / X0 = 6409.06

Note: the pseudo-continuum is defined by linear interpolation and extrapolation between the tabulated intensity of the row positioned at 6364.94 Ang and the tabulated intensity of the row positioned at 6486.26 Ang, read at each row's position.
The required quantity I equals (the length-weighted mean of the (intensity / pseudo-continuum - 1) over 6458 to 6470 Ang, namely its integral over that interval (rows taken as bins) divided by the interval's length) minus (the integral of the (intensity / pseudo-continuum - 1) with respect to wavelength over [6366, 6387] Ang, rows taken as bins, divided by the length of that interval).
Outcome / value 0.02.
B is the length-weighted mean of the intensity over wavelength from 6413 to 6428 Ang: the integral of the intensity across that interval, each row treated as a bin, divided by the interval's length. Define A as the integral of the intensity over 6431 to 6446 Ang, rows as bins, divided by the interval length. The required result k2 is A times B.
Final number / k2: 67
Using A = 8.26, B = 8.2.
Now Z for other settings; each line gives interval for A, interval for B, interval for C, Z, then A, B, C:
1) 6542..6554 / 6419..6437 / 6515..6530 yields 1.30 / 7.85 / 8.17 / 7.9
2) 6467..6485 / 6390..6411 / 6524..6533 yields 1.31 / 8.29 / 8.48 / 7.8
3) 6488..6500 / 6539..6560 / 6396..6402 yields 1.31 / 8.19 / 7.95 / 8.6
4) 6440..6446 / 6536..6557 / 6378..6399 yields 1.30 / 8.39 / 7.89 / 8.1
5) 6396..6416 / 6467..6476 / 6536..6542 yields 1.31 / 8.52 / 8.19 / 7.9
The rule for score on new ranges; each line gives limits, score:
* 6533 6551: 6540.25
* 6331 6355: 6332.78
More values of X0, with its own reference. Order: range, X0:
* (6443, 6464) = 6456.46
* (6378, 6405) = 6397.26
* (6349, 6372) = 6356.15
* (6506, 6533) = 6525.21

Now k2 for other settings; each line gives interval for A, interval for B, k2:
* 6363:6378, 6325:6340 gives 67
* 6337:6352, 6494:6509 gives 67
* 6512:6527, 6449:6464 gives 65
